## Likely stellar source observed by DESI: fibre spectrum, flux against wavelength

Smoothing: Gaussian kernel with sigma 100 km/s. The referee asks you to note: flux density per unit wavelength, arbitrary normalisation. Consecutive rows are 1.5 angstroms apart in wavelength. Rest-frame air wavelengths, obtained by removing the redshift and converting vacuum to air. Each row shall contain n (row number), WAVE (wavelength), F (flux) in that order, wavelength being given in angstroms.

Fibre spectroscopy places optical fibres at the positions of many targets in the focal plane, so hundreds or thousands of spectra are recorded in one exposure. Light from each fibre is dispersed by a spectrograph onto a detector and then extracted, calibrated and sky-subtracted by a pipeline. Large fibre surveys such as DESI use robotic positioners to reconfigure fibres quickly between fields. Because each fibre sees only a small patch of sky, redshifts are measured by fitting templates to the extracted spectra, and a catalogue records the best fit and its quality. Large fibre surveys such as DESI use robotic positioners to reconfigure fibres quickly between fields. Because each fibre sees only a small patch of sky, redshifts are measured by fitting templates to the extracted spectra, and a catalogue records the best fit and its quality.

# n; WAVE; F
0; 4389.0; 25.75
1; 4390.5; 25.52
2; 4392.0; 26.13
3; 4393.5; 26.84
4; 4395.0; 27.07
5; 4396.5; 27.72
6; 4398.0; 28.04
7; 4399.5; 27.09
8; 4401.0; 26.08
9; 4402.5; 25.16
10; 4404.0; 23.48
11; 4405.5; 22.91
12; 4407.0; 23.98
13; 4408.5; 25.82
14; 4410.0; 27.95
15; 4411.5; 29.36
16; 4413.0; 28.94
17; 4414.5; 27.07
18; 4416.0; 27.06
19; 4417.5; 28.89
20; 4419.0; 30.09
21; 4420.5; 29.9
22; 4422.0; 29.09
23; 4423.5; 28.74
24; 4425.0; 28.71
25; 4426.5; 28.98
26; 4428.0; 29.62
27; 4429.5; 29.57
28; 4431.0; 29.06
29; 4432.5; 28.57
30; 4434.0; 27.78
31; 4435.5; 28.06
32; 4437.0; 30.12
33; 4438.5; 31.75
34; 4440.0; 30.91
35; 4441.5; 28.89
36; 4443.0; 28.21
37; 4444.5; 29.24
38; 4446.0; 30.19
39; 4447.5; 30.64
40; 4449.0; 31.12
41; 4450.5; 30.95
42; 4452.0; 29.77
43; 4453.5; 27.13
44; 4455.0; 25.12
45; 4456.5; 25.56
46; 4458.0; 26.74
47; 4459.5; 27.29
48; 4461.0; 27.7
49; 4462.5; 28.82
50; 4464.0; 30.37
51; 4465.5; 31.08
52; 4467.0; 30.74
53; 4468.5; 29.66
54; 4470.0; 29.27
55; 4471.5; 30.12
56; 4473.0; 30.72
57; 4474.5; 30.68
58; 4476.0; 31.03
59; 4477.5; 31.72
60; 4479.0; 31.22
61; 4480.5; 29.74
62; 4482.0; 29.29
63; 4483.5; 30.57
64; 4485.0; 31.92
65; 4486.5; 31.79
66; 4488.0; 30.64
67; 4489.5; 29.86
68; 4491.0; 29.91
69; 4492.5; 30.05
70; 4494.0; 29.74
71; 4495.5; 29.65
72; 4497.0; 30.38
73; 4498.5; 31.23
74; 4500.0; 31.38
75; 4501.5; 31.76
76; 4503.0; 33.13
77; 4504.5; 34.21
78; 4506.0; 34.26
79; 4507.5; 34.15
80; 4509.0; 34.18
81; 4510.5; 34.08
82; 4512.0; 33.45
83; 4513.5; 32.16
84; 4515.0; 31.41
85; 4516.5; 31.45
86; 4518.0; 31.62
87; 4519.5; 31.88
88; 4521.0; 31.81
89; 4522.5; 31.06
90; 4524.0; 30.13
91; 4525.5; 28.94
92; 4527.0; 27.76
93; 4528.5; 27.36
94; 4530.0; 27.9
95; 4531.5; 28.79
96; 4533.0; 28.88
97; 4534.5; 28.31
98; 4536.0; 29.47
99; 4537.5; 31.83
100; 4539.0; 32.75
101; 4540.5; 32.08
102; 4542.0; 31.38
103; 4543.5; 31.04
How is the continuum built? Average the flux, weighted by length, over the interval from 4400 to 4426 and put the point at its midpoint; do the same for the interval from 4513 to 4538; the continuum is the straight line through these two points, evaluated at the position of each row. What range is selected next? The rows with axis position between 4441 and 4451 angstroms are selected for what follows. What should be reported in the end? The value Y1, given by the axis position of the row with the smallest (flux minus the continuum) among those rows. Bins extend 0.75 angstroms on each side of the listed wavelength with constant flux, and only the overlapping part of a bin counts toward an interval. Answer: 4443.0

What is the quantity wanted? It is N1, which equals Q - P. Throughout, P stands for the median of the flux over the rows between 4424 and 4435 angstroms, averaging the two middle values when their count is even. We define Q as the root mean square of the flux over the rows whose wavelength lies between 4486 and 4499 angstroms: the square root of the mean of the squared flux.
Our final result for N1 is 1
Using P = 29.0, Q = 30.4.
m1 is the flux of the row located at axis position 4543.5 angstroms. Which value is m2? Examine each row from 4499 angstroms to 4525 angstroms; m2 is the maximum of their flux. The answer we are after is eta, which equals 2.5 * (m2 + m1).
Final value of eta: 163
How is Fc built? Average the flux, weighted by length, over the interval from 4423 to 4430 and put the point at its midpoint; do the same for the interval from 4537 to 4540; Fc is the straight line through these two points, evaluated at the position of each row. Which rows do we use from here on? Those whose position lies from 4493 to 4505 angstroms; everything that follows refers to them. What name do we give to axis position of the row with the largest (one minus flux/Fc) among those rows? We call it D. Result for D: 4495.5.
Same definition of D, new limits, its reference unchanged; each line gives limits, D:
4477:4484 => 4482.0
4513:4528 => 4527.0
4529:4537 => 4530.0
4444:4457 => 4455.0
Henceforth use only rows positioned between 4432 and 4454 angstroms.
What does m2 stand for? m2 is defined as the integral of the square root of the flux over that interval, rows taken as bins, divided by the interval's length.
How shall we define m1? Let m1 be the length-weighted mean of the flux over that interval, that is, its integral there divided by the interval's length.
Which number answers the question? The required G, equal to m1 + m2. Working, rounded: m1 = 29.6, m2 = 5.44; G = 35.0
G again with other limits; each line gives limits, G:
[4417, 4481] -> 34.8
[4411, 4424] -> 34.1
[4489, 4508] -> 37.1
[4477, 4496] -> 36.0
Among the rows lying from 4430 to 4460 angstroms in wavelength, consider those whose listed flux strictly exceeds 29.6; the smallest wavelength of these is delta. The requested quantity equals 4437.0 angstroms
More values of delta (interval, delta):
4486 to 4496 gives 4486.5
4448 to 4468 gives 4449.0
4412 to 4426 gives 4419.0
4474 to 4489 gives 4474.5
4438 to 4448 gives 4438.5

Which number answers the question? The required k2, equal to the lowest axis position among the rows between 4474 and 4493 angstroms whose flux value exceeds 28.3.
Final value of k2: 4474.5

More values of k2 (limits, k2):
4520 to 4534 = 4521.0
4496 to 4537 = 4497.0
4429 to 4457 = 4429.5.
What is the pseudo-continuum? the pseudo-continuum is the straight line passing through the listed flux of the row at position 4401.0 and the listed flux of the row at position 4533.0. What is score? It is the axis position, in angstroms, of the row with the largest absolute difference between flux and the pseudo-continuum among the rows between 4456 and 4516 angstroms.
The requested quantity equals 4506.0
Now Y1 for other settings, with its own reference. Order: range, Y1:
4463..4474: 4470.0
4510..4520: 4515.0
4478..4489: 4482.0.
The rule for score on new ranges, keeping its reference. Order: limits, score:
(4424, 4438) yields 4437.0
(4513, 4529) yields 4513.5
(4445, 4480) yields 4449.0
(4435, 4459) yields 4438.5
